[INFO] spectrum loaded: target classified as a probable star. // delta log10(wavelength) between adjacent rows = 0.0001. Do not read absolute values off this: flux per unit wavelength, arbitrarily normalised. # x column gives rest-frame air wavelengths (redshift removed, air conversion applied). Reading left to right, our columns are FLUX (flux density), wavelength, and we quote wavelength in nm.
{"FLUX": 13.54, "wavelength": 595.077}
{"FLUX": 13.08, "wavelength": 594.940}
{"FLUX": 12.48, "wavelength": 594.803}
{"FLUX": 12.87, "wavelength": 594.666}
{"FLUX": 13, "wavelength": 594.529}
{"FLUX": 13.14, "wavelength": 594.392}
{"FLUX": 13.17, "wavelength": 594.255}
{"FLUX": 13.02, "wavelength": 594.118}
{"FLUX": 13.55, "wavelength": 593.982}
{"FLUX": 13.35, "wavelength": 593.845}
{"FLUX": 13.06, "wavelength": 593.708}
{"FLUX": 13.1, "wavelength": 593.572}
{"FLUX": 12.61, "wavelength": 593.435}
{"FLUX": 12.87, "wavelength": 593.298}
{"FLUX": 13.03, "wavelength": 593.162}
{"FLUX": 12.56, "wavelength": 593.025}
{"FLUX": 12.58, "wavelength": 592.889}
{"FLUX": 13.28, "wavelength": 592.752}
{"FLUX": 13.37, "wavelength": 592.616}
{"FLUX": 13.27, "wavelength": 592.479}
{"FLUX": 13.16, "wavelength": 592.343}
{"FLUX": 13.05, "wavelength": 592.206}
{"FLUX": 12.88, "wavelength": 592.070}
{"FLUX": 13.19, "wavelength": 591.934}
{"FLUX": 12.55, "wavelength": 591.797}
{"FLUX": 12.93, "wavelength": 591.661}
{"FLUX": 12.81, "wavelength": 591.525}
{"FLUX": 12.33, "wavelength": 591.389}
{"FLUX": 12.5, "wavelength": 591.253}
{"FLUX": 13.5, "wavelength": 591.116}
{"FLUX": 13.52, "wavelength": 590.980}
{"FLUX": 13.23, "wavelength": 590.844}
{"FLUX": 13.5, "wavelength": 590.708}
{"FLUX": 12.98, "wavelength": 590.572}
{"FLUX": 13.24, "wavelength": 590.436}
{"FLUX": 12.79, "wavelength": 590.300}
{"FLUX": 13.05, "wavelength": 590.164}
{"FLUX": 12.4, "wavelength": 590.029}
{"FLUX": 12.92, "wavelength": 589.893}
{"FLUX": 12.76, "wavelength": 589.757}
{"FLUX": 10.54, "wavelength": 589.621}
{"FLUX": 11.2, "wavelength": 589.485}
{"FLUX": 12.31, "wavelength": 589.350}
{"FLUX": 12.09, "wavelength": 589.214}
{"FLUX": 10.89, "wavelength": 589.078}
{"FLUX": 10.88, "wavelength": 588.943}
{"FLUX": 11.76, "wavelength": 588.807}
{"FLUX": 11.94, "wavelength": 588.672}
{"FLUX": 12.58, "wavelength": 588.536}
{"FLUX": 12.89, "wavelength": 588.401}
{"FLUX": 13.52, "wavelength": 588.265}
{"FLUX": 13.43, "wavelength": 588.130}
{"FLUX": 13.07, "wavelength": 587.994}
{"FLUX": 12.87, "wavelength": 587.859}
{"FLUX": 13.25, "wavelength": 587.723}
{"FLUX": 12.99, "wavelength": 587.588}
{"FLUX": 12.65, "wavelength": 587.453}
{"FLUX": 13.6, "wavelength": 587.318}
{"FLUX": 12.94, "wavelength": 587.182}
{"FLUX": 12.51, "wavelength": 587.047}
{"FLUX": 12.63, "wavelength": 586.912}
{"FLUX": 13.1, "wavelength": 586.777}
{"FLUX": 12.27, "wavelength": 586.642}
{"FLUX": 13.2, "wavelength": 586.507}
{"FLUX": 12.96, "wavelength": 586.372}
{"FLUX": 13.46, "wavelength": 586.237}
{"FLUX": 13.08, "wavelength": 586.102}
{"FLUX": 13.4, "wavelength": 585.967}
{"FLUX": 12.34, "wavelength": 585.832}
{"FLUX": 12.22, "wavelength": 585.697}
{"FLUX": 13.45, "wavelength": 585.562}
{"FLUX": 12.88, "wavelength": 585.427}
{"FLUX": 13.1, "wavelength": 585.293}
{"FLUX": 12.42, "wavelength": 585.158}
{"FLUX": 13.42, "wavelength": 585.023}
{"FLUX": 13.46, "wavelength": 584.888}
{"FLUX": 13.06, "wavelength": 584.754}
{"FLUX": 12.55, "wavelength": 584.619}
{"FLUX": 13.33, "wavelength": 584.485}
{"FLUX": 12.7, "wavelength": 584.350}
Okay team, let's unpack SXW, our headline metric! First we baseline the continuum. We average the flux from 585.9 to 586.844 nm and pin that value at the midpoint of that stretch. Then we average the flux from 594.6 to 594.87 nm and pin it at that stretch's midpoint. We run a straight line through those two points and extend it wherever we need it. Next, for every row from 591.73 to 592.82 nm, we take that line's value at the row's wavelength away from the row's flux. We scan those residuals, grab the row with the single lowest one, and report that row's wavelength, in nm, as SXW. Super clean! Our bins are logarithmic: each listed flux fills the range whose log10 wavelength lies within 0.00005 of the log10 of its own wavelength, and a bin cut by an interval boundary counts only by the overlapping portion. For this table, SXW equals 591.797 nm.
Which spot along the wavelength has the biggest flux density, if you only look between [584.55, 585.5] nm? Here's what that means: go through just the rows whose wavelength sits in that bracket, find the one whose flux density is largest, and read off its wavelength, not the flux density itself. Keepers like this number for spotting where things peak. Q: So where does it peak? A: 584.888 nm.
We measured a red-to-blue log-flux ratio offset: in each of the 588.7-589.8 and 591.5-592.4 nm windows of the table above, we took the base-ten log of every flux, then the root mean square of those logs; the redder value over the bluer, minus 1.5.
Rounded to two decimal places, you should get -0.45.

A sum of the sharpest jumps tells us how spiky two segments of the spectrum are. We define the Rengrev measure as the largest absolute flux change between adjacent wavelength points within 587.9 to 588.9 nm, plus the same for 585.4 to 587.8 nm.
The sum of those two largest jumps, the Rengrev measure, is 1.9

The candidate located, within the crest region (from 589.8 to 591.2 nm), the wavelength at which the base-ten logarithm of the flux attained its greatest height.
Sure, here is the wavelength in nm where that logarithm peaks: 590.980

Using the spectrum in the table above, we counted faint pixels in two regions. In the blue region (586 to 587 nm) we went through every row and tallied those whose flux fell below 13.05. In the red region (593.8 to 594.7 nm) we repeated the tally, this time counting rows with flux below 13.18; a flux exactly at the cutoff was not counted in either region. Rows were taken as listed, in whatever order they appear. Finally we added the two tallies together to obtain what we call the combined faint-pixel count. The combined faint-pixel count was 8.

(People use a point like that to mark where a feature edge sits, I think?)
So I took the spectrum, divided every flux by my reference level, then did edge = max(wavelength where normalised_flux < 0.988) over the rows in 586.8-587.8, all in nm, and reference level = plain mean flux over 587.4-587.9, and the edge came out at 587.453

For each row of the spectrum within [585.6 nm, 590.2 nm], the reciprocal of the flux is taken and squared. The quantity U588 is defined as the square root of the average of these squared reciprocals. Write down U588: 0.0800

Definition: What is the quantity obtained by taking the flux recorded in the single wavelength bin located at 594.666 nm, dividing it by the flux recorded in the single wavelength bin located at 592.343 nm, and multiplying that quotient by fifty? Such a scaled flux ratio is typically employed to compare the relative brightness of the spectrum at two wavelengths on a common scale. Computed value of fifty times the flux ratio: 48.9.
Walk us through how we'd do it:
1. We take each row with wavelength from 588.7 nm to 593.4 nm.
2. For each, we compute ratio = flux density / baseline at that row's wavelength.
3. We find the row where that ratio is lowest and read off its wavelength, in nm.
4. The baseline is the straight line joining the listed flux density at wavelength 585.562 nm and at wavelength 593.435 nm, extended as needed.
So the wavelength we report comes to 589.621 nm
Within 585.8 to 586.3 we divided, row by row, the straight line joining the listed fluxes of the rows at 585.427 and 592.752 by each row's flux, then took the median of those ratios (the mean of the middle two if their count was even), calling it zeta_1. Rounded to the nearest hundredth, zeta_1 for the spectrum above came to 0.98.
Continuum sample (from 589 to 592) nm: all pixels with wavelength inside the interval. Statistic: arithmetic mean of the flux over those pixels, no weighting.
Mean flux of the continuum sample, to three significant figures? 12.6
